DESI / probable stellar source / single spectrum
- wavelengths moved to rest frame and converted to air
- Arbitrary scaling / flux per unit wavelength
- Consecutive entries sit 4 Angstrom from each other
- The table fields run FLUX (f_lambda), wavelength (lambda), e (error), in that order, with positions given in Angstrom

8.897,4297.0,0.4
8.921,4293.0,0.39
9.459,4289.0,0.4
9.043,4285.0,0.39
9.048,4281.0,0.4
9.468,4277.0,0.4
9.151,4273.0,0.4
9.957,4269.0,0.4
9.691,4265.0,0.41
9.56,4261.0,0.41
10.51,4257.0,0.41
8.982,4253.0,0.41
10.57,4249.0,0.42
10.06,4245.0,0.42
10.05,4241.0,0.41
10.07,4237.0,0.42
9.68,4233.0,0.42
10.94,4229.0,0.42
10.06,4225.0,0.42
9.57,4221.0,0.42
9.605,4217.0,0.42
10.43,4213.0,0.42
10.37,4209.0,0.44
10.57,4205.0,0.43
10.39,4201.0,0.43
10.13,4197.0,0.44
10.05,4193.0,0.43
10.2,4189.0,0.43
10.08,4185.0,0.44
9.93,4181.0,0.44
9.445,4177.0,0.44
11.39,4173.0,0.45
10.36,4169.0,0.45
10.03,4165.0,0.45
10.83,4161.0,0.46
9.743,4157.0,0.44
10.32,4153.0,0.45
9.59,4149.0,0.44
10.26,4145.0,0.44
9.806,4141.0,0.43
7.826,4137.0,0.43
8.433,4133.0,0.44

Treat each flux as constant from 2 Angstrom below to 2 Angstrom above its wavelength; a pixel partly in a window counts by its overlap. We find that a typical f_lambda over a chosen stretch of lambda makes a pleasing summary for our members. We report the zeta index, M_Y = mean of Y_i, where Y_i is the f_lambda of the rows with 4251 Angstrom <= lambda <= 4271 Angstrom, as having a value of 9.7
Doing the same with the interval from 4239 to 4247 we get 10.1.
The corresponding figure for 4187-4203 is 10.2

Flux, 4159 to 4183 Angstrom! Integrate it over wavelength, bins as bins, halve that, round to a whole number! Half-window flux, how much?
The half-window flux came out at 124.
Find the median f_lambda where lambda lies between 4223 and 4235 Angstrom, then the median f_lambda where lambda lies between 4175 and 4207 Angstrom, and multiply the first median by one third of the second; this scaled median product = 33.9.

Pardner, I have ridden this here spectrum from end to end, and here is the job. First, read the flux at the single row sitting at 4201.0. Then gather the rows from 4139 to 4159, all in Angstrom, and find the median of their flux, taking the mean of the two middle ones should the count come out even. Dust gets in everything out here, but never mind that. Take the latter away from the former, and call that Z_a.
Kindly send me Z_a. 0.58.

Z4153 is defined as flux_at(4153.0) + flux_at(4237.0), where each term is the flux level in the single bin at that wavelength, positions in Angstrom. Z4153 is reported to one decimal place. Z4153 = 20.4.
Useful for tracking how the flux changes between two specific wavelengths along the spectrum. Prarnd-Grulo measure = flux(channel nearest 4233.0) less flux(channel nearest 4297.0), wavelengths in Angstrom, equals 0.78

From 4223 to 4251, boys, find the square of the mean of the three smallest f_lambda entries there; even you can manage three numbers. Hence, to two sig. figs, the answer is 99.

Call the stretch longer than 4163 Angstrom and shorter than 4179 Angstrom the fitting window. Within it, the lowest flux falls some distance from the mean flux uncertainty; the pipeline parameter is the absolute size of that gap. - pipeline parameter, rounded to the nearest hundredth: 9.00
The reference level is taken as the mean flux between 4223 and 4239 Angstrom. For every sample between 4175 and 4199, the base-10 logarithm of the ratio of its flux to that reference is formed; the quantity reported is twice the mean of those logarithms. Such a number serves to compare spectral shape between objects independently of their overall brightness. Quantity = -0.02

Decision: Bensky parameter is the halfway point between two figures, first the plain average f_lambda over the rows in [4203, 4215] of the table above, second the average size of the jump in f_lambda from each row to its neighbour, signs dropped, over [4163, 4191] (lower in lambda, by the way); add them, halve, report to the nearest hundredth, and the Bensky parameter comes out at 5.57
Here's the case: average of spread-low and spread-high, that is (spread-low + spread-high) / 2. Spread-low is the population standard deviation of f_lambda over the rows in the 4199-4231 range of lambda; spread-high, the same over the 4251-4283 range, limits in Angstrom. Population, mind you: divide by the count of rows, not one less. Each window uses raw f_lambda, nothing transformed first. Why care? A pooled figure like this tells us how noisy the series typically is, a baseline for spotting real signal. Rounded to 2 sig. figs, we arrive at 0.46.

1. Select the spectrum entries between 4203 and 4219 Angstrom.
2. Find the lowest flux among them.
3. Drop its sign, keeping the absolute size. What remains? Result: 9.6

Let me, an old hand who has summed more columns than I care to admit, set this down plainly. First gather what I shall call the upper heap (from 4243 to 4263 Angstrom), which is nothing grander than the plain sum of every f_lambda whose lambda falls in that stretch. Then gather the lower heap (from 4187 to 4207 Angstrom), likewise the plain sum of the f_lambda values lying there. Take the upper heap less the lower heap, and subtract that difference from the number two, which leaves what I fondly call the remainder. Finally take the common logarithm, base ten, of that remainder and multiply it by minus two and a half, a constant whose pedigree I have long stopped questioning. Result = -1.4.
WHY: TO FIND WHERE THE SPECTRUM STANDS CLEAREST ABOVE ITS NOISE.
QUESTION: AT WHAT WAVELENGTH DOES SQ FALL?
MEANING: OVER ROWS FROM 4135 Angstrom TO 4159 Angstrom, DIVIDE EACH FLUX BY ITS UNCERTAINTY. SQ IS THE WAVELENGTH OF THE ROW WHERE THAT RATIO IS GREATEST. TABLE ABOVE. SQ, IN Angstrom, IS 4145.0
